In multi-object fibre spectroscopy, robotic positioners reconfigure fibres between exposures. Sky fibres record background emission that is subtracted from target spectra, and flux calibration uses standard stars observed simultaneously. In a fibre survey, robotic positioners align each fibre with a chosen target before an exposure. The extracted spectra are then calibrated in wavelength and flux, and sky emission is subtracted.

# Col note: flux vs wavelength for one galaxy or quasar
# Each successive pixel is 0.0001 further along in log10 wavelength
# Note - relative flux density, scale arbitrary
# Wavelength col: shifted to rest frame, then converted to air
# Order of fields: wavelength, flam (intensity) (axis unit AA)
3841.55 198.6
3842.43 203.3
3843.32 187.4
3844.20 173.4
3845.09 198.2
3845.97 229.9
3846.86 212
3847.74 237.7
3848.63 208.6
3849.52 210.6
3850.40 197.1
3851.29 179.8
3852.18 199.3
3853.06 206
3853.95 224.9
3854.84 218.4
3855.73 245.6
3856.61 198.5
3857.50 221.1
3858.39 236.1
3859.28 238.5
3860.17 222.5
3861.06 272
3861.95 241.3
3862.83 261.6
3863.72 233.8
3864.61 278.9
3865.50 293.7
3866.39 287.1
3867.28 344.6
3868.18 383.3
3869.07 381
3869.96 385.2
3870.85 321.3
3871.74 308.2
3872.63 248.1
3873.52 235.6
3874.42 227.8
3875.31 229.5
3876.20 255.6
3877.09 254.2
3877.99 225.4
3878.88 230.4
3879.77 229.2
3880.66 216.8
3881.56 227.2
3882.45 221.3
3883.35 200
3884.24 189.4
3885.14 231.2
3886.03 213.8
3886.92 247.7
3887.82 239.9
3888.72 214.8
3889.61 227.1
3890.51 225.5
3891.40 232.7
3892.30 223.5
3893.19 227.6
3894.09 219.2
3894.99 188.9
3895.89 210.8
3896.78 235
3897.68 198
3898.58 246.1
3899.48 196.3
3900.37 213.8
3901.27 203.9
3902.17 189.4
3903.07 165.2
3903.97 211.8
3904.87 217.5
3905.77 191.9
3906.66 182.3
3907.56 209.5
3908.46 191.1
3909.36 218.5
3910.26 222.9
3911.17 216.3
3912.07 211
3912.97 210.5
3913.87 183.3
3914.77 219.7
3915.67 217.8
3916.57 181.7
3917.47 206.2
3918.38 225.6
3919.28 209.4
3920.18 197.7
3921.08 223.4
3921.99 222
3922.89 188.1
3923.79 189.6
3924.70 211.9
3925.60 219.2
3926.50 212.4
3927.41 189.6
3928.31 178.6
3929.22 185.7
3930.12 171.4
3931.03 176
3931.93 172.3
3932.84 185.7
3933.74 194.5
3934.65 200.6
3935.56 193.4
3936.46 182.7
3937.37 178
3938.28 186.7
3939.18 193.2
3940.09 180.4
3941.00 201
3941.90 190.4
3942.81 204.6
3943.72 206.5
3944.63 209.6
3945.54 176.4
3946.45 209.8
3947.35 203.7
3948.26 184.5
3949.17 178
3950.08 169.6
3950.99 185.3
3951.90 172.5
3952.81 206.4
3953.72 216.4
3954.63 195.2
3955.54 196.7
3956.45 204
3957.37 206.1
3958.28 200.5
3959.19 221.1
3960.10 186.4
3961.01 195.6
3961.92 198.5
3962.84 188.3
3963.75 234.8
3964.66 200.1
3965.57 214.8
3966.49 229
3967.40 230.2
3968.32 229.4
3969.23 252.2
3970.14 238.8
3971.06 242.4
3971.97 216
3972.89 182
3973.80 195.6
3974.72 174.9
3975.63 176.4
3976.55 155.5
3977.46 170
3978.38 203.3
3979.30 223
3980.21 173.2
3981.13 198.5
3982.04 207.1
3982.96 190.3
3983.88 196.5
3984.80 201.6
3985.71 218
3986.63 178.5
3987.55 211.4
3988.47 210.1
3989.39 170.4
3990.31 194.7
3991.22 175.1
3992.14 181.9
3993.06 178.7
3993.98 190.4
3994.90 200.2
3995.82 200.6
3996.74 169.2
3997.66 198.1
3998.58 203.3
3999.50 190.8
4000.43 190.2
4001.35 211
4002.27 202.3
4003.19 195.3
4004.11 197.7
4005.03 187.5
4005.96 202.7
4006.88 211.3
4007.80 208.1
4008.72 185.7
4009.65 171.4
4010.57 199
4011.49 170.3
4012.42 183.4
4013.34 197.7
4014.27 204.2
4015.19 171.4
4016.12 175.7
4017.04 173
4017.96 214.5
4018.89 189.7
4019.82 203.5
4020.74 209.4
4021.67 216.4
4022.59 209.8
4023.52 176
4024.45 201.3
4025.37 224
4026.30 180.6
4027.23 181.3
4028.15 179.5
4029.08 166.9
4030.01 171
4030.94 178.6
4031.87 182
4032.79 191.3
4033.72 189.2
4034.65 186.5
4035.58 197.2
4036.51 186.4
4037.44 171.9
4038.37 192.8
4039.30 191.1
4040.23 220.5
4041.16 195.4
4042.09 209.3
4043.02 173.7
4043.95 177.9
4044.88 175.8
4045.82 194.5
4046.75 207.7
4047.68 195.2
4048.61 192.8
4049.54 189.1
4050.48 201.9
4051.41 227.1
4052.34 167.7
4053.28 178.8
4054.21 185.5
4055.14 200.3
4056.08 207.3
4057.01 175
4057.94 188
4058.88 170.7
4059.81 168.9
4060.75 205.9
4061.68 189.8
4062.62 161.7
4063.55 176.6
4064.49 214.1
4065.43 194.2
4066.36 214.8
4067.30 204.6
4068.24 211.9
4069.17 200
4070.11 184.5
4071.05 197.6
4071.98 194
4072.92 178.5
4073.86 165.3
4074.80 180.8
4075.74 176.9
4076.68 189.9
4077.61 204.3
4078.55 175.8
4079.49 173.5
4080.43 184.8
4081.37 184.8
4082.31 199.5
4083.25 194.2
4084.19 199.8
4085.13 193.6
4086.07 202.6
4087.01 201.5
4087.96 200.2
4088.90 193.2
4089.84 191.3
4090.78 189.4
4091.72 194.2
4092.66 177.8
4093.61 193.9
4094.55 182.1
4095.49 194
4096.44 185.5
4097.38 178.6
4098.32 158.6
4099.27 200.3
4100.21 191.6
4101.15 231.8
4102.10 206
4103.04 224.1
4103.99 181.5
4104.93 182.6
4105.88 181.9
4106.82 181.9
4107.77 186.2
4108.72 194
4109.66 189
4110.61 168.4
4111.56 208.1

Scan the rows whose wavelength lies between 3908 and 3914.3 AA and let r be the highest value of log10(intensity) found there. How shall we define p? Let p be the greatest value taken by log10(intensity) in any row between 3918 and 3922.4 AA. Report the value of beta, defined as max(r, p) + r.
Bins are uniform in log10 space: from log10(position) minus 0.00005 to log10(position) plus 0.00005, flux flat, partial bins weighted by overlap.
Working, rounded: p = 2.35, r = 2.35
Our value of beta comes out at 4.70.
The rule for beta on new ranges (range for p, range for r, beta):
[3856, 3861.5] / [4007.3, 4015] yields 4.75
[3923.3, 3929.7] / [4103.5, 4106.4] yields 4.60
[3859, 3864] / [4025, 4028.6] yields 4.78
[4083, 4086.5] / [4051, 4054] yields 4.71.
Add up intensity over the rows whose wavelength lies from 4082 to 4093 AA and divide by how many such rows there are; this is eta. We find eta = 195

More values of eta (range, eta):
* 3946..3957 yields 194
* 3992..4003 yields 193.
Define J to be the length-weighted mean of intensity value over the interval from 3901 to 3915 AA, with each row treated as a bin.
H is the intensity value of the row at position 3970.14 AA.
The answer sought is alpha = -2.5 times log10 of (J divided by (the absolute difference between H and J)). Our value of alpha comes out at -1.87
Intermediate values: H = 238.8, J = 202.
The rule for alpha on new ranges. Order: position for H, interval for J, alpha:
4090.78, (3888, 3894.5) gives -2.00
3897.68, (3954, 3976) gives -3.21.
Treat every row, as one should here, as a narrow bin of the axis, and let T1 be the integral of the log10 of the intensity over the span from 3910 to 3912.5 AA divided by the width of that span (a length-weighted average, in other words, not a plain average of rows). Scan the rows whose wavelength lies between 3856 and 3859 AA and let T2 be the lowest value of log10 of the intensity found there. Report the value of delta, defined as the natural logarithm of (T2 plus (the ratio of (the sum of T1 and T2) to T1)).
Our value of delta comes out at 1.46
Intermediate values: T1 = 2.33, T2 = 2.30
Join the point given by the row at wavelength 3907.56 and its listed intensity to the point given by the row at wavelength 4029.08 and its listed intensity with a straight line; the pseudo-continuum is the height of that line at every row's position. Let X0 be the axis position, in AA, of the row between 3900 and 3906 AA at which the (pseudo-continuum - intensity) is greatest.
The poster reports 3903.07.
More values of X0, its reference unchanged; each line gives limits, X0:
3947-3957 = 3950.08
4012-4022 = 4015.19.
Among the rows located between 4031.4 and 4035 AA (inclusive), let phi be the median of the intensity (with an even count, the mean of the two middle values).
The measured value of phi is 188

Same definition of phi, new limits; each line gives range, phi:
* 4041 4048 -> 195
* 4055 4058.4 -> 194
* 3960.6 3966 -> 199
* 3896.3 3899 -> 235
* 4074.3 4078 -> 185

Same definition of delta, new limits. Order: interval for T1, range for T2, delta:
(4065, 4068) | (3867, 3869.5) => 1.53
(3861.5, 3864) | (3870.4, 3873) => 1.48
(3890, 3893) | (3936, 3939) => 1.44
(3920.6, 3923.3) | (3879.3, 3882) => 1.47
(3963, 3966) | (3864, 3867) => 1.50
